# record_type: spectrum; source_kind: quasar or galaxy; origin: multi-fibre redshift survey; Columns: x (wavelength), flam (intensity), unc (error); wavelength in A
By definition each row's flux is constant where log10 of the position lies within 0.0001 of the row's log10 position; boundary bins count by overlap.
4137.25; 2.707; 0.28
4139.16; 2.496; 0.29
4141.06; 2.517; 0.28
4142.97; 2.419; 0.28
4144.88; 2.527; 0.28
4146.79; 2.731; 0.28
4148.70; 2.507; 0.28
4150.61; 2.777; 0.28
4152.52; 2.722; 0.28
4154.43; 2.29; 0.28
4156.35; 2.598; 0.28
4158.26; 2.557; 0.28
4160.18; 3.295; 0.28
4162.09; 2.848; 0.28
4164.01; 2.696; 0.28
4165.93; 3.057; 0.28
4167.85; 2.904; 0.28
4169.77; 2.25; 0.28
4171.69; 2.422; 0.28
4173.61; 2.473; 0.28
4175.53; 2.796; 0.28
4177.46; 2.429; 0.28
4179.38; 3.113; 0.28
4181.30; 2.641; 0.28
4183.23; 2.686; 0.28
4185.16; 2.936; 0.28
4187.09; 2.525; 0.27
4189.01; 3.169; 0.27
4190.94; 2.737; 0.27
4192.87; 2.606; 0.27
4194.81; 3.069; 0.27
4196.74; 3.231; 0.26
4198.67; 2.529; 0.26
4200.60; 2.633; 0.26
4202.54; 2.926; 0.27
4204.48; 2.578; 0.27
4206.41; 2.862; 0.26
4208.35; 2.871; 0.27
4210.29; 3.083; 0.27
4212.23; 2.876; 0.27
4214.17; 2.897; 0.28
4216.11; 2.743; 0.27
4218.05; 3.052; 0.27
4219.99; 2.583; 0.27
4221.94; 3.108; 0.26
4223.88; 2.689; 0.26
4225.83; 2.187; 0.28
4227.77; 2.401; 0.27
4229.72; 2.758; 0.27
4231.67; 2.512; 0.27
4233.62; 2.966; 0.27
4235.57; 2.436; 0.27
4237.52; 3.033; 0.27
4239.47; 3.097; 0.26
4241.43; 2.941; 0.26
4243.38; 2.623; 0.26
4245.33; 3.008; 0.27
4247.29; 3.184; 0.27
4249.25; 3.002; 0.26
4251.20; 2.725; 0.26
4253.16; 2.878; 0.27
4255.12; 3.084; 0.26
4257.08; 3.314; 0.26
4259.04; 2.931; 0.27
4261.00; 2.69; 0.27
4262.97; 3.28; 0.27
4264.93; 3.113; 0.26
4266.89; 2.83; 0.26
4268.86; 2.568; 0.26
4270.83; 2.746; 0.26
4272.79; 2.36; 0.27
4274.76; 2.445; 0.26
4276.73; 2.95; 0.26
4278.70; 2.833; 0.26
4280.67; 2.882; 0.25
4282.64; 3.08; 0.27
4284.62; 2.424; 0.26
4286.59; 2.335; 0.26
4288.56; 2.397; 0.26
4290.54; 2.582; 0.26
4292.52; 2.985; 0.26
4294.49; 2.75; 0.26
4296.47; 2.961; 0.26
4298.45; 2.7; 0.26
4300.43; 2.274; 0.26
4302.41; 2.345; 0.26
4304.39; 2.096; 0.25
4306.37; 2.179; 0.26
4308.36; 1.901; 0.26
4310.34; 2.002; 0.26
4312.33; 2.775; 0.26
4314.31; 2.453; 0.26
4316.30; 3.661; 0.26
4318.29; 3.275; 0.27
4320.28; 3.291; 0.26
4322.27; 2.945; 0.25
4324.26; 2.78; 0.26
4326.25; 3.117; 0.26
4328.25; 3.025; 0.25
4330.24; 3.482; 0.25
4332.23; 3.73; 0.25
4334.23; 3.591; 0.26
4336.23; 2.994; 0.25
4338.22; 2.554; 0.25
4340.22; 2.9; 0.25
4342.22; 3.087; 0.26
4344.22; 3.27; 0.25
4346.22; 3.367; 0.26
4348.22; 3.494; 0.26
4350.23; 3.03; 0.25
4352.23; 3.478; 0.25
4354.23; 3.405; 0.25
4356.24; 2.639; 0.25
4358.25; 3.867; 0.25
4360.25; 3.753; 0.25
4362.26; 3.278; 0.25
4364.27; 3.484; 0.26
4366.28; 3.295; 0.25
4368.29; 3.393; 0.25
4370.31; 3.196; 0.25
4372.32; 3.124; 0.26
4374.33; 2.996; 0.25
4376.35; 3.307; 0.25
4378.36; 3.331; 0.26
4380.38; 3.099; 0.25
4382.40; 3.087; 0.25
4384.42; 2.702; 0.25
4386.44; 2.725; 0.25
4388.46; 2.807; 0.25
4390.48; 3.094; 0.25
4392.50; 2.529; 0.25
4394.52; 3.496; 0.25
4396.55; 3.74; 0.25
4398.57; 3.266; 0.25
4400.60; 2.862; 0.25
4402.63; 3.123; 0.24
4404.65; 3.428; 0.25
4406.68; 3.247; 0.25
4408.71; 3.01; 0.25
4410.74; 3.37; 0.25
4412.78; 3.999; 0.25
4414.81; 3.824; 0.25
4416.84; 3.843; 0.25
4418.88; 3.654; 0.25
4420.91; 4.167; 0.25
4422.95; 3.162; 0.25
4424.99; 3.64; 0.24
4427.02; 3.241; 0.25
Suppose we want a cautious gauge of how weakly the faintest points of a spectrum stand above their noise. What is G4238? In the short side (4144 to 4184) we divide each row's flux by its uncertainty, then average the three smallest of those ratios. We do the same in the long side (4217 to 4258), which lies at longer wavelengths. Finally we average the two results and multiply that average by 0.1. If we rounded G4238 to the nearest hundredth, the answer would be 0.84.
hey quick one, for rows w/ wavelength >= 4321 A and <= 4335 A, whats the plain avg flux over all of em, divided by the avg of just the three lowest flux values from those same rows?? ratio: 1.11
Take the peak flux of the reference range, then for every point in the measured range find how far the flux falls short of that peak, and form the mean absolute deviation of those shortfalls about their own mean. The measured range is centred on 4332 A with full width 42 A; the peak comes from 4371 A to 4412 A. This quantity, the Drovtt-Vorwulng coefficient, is 0.29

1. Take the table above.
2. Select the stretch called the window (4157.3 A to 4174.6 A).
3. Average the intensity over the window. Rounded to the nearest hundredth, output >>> 2.72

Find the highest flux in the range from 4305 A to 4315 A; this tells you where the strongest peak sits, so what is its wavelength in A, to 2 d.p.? 4312.33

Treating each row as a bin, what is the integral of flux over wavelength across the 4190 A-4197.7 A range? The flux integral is 22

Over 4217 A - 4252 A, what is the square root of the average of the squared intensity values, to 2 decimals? 2.81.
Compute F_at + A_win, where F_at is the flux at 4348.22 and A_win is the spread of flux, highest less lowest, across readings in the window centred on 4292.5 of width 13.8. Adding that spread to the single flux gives 4.14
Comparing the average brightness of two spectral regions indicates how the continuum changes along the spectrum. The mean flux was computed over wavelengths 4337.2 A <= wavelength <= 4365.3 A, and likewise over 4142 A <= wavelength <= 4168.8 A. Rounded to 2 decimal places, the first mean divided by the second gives 1.20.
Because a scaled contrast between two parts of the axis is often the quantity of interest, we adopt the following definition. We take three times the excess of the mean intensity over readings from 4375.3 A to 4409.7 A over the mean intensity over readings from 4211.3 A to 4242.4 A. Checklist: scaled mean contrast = 1.0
